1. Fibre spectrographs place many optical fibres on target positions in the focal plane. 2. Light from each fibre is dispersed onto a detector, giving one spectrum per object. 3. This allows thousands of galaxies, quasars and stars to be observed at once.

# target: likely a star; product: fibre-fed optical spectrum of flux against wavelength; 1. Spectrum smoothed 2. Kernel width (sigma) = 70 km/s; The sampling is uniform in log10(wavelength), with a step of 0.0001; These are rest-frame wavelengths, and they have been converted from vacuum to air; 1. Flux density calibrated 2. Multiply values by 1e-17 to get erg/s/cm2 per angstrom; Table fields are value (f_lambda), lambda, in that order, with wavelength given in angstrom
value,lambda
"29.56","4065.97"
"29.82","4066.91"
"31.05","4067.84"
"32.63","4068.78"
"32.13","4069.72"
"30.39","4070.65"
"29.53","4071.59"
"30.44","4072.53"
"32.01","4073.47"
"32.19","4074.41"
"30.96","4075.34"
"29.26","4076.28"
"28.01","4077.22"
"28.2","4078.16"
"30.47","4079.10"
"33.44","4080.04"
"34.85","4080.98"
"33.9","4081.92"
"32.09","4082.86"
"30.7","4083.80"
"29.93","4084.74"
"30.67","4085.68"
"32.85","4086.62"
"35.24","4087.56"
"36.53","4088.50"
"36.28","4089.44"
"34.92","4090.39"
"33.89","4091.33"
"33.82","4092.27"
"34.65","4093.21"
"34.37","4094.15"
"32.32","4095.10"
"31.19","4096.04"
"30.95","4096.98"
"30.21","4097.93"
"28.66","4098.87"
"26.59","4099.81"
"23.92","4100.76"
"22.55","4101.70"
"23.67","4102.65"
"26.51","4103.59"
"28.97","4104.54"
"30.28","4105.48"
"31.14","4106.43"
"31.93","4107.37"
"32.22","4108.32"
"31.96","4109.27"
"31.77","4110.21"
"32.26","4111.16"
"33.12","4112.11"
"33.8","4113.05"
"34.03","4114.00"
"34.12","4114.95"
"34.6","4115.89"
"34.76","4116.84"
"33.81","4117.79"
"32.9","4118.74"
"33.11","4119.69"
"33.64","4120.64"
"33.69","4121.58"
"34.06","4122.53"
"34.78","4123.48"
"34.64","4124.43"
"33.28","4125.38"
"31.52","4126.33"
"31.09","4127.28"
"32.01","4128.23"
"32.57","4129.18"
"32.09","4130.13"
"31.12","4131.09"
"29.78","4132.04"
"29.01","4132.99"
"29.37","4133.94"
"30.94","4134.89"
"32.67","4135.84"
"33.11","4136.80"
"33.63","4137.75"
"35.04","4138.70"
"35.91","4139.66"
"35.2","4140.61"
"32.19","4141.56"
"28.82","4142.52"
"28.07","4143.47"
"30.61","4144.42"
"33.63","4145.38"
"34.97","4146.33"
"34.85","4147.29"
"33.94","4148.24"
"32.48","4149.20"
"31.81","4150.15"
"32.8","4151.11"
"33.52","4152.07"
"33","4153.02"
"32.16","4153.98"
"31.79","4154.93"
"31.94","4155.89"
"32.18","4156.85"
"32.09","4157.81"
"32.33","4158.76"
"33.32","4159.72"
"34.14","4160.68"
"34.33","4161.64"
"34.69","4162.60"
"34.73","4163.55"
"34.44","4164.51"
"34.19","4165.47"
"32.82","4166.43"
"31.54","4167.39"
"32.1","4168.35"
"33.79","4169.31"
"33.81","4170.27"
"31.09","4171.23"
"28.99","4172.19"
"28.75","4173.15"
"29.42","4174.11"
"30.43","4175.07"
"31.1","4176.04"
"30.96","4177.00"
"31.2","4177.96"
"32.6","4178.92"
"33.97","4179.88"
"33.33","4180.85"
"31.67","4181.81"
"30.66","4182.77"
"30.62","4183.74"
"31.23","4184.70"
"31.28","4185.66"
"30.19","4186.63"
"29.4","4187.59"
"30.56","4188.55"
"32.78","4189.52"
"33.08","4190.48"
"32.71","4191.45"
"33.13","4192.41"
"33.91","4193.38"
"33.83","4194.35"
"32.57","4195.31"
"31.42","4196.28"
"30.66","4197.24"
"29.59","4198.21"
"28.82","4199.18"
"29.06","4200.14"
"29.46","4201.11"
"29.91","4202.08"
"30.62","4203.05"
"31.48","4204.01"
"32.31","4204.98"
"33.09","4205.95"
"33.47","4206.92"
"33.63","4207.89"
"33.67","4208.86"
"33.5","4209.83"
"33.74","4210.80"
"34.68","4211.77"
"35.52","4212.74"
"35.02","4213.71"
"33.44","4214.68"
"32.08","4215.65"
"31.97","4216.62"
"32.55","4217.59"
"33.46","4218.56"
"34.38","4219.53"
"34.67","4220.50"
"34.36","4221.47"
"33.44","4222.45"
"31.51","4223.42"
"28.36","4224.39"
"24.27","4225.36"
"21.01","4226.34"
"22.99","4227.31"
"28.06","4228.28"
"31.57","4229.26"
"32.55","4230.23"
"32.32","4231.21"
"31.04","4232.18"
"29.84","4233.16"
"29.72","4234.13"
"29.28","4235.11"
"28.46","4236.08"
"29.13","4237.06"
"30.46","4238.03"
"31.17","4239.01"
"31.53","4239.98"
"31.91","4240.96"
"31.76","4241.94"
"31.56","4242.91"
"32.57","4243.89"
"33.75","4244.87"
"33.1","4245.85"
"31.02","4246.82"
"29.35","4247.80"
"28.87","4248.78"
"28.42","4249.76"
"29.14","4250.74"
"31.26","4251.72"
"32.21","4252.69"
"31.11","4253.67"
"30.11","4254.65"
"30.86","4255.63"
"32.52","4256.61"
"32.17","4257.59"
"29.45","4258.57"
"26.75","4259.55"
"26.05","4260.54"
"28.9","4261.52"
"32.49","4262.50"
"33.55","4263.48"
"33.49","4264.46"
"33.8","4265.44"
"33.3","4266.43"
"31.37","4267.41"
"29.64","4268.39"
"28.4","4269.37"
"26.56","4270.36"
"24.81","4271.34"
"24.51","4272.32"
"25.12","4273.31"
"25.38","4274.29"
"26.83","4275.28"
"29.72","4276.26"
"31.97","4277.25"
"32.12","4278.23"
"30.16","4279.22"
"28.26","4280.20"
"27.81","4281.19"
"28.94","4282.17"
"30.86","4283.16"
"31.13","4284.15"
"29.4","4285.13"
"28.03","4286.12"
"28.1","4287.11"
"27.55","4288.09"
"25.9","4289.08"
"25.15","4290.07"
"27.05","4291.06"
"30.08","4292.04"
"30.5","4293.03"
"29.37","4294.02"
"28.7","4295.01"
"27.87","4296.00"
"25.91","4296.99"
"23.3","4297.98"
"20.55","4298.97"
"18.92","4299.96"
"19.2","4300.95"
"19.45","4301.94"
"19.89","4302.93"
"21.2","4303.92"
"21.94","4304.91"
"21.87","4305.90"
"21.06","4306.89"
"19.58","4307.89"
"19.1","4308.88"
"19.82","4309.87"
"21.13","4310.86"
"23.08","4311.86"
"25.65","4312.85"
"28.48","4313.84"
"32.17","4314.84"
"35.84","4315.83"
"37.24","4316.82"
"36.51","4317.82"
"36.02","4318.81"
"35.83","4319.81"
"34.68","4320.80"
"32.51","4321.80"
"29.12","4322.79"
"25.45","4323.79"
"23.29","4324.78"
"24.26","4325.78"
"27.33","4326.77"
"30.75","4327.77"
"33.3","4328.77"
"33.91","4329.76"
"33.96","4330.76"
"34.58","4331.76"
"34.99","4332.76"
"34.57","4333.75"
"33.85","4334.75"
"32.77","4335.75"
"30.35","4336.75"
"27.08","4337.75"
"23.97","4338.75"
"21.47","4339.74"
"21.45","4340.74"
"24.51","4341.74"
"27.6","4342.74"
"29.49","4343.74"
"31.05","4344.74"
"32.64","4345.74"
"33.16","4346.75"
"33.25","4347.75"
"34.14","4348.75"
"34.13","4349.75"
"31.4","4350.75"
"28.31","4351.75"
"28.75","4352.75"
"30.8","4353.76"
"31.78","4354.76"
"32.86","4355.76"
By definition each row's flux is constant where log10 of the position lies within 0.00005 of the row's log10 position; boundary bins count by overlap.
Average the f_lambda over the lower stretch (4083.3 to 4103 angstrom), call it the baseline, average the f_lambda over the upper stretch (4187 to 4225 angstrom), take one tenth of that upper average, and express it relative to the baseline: 0.104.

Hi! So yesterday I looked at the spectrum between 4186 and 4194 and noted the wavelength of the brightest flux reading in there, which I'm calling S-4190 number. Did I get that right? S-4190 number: 4193.38 angstrom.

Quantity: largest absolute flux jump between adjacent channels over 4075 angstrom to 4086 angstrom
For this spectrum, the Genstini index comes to 3.0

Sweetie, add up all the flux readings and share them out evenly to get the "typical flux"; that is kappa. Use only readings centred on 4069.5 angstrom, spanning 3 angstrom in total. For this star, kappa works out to 31.7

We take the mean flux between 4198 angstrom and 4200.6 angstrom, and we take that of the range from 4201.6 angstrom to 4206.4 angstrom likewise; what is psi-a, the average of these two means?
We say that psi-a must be 30.3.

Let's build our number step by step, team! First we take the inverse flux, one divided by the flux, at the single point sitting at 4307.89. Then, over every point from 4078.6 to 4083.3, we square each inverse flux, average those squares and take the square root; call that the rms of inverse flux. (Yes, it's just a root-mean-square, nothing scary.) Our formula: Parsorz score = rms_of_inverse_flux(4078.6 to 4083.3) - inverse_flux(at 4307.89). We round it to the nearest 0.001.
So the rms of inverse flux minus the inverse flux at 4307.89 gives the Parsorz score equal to -0.021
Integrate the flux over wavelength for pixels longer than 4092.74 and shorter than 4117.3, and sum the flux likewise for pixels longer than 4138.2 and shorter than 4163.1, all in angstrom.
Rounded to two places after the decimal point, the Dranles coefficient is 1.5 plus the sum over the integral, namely 2.63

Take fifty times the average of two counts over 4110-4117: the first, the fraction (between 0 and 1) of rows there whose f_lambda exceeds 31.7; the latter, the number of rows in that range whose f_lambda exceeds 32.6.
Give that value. 175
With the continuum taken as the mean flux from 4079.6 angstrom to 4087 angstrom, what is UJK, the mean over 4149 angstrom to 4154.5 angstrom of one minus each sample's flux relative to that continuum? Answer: -0.01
